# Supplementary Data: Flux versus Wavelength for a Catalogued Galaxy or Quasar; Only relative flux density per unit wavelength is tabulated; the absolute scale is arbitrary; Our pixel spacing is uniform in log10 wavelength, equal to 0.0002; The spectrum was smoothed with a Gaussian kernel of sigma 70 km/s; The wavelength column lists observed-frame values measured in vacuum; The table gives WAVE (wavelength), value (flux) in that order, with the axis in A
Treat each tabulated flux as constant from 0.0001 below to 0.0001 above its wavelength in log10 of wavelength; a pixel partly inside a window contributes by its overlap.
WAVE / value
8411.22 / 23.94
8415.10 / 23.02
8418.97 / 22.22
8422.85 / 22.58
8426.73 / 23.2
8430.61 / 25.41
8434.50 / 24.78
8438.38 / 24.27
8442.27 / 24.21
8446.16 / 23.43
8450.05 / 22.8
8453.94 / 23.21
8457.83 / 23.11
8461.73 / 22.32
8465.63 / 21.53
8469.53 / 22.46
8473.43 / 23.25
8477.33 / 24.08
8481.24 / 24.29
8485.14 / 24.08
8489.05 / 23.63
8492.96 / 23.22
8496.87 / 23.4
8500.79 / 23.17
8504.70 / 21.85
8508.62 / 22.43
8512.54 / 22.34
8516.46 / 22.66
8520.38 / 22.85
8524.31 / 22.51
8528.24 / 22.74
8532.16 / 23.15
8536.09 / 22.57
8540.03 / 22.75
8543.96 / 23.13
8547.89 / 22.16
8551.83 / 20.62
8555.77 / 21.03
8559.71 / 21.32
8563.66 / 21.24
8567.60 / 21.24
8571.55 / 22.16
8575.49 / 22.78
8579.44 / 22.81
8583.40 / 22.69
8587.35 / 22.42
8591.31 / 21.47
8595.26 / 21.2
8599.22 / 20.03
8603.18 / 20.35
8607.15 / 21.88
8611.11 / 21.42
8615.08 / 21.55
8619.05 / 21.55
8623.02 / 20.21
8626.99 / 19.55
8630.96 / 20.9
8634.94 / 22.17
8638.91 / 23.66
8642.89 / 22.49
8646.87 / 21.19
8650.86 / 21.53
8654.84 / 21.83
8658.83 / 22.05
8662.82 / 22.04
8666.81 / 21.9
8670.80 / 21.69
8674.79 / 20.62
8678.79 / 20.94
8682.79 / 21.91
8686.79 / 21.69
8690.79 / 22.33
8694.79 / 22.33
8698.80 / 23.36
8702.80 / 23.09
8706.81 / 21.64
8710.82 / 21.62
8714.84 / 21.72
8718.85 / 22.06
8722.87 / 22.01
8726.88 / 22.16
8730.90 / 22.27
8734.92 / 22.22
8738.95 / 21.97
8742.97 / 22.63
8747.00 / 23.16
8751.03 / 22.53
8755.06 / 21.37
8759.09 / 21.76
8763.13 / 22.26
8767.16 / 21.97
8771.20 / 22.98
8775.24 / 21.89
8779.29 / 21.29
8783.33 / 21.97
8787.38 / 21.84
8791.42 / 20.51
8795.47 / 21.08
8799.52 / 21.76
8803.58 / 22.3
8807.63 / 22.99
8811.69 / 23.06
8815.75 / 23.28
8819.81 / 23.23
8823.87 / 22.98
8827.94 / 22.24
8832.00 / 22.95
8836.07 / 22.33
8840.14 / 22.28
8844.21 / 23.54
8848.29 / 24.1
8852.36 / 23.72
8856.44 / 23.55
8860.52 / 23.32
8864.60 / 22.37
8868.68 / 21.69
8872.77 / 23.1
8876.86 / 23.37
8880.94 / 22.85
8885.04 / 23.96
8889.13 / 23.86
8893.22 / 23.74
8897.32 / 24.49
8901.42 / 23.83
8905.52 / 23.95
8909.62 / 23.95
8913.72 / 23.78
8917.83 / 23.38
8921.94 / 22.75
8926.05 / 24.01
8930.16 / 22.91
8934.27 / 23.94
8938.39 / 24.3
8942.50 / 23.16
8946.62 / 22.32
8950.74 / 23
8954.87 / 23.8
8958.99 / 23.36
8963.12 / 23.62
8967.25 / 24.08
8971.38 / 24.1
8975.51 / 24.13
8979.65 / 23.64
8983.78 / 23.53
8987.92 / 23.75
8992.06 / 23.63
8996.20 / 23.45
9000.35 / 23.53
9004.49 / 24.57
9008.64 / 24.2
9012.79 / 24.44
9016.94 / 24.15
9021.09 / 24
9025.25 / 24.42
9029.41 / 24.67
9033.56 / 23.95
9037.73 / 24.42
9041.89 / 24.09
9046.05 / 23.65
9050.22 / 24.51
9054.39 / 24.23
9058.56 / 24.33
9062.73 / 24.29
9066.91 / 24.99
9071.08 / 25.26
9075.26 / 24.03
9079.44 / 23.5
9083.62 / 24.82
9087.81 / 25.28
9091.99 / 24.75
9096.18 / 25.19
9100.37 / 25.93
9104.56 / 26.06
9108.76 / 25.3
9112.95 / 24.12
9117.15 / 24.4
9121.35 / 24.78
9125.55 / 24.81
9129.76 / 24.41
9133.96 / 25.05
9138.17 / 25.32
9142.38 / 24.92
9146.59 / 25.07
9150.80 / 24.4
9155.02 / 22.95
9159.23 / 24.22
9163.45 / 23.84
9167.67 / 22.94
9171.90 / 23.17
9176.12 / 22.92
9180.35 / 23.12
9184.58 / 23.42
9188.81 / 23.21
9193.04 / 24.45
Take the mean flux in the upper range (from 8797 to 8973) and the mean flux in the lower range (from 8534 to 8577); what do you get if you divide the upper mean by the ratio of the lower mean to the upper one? 24.7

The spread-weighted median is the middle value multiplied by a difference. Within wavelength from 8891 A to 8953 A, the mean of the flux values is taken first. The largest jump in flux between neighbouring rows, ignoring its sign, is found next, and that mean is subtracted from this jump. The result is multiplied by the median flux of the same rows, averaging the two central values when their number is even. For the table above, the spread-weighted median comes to -530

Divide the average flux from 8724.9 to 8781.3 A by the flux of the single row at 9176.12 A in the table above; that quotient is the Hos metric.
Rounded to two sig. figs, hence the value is 0.97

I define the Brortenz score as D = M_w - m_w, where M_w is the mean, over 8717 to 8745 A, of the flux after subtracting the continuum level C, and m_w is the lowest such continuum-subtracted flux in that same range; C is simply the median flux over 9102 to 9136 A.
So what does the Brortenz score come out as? 0.22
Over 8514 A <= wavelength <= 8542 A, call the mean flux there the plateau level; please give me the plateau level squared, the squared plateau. 517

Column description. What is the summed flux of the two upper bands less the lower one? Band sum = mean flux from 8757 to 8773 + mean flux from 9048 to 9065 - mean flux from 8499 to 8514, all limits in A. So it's 24.1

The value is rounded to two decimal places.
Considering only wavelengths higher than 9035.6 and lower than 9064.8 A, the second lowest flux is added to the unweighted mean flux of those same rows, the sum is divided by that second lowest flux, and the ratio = 2.01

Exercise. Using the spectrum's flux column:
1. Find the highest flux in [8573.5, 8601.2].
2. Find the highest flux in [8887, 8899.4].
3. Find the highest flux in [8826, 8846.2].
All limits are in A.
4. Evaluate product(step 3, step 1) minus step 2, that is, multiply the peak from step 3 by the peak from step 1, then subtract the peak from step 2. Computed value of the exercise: 512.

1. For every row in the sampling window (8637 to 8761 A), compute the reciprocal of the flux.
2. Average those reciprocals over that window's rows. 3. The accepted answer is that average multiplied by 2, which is 0.0908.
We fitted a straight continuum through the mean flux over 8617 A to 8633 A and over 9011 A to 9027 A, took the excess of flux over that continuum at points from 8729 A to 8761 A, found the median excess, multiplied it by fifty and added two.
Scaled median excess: 36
